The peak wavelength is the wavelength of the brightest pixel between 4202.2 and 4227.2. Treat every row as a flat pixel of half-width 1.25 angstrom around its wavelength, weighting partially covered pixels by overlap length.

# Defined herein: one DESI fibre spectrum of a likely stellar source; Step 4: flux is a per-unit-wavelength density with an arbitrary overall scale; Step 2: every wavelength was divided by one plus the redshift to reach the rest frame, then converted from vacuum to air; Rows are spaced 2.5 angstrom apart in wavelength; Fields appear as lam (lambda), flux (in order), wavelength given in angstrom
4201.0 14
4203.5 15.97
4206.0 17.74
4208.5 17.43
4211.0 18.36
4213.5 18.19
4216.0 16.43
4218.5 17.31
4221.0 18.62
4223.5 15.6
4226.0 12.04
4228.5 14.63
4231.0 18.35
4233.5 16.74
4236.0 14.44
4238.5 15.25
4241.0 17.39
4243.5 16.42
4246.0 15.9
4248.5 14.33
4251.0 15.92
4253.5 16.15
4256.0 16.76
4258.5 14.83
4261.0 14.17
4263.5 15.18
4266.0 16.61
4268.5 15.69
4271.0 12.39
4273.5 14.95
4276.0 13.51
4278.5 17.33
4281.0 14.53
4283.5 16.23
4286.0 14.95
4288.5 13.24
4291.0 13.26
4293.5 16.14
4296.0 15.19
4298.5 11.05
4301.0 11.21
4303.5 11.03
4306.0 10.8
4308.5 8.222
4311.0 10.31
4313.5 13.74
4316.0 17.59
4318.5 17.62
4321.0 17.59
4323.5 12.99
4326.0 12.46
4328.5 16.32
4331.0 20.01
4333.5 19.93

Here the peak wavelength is 4221.0 angstrom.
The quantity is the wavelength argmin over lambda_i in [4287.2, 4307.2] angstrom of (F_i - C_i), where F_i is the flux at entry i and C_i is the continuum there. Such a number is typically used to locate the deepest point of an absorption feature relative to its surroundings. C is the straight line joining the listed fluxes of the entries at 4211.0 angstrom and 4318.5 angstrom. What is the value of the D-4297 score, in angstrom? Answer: 4306.0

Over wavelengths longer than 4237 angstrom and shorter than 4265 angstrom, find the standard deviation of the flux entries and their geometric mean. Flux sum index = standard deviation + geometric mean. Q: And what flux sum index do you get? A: 16.6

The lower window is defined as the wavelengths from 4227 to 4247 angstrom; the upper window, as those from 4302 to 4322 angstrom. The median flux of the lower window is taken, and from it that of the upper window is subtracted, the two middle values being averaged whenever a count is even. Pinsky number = 3.8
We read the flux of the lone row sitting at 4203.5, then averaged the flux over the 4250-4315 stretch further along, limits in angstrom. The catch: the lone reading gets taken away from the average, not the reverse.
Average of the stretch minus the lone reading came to -2.0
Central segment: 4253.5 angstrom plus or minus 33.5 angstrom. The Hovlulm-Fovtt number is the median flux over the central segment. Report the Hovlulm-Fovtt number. 15.6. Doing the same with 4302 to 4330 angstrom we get 13.0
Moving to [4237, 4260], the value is 15.9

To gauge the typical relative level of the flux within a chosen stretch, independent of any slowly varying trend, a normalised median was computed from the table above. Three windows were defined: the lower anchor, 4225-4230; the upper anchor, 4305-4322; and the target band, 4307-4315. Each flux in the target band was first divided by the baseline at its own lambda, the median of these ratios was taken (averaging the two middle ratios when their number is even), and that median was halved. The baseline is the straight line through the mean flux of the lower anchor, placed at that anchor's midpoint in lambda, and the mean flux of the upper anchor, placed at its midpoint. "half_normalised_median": 0.377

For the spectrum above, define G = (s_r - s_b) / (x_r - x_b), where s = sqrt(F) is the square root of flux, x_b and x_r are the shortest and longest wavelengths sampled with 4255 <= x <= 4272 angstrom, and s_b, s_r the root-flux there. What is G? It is -0.038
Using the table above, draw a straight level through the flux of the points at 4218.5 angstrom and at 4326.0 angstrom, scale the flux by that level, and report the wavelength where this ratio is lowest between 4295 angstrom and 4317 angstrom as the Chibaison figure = 4308.5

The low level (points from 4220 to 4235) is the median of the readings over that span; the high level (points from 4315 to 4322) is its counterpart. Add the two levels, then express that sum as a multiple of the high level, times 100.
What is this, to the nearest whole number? 192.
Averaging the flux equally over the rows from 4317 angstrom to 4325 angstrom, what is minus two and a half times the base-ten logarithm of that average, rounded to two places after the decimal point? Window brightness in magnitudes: -3.01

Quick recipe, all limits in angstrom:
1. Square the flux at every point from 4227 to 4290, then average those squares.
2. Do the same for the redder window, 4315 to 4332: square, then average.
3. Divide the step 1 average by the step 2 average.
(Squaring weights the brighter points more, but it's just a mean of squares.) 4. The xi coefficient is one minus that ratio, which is 0.1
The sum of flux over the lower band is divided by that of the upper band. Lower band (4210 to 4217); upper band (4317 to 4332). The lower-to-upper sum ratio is 0.55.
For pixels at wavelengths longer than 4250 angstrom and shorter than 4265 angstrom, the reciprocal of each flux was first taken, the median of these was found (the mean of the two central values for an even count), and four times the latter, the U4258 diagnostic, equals 0.257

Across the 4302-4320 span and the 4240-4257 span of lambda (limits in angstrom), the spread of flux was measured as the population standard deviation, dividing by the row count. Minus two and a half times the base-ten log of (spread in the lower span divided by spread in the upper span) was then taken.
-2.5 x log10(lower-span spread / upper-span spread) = 1.5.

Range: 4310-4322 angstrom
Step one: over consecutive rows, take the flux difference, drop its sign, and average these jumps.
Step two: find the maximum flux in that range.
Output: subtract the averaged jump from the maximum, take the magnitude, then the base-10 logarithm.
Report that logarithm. 1.20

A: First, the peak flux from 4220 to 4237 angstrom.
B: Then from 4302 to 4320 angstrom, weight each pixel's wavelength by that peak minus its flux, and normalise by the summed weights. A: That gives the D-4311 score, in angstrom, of 4308.6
